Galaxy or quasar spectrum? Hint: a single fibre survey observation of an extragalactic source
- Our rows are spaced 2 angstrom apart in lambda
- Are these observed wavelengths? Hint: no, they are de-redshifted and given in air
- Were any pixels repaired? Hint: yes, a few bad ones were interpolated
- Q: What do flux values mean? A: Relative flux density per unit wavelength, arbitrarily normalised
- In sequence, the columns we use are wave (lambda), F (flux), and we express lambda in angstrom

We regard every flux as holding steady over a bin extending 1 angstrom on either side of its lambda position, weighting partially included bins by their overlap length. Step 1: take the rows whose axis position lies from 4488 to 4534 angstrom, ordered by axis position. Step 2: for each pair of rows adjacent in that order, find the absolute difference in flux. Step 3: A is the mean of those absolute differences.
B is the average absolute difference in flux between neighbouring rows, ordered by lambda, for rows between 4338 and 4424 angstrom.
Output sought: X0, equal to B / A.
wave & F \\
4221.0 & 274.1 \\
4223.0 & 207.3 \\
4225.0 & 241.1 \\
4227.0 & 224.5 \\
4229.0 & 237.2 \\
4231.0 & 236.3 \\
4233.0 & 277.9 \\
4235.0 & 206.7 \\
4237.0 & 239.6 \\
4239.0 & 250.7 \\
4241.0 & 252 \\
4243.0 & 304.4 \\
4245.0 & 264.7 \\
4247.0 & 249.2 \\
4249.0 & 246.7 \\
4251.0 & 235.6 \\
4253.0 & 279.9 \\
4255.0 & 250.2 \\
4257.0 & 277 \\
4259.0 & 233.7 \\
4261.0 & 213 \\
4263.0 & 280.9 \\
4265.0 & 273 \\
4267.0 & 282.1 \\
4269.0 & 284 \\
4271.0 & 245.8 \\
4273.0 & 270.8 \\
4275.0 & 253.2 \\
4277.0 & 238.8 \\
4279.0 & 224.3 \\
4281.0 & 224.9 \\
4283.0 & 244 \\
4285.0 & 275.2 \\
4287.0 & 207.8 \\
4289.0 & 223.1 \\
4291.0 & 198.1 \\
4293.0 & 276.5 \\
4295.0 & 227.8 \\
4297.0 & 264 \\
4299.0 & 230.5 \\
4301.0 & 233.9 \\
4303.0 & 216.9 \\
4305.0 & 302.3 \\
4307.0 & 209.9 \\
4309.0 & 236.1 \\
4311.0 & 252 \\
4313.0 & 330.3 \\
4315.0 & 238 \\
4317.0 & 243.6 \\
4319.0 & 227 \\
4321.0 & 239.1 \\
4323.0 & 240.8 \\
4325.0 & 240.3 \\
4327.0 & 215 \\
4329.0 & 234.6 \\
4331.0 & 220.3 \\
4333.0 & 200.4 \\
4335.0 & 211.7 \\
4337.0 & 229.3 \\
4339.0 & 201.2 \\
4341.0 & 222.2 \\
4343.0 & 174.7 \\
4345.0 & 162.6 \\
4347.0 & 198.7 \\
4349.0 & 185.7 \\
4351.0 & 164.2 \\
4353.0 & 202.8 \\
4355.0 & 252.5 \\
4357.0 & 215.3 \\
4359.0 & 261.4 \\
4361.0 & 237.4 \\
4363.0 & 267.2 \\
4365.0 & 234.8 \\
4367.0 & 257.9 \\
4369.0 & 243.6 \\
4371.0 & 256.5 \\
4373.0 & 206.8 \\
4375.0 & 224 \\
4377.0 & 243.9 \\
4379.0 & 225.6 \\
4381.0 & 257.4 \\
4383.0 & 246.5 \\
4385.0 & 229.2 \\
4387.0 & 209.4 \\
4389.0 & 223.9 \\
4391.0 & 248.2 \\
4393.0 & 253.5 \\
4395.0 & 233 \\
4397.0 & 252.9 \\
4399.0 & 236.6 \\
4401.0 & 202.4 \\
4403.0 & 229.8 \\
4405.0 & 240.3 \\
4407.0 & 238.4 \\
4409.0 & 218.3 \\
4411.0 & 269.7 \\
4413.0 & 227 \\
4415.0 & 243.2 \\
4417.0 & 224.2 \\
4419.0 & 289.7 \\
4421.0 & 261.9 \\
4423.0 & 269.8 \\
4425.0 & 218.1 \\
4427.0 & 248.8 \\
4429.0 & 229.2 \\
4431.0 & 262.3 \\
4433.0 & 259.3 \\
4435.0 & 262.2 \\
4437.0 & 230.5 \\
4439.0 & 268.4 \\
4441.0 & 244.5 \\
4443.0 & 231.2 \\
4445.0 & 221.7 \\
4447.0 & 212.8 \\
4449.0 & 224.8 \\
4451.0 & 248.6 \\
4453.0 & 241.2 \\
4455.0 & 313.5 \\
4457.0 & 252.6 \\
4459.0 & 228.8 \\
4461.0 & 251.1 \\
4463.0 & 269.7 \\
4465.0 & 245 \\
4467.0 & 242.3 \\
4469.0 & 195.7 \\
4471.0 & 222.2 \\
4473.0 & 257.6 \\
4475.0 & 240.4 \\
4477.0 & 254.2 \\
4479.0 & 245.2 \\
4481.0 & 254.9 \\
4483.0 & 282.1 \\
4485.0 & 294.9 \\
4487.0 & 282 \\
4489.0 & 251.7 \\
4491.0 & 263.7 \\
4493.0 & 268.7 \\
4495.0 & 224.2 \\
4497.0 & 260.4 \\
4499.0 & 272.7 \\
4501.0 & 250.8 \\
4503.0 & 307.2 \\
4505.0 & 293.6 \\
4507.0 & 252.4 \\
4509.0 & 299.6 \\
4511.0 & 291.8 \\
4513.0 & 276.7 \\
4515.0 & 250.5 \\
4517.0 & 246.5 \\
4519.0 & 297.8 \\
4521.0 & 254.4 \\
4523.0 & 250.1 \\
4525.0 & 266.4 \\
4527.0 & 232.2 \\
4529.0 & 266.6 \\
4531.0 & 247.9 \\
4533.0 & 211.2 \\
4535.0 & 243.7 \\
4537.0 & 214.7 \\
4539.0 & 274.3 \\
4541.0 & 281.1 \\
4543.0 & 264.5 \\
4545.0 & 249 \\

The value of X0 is 0.96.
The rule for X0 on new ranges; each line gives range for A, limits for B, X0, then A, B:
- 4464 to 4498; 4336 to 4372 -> 1.34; 21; 29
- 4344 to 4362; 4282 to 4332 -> 1.05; 33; 35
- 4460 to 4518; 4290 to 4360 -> 1.44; 23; 32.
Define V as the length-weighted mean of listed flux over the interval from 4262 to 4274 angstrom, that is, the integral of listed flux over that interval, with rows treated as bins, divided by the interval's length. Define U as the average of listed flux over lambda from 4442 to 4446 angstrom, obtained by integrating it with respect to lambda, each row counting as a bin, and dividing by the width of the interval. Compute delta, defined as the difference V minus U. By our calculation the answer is 46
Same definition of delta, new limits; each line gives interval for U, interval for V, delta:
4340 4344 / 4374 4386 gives 39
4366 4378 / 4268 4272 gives 26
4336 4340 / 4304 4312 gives 35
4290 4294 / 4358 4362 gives 12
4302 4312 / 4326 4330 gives -19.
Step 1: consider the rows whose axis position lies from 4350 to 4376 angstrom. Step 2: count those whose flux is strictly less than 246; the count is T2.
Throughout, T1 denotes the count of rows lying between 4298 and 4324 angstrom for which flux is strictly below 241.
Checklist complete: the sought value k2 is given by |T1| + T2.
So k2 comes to 17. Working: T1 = 9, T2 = 8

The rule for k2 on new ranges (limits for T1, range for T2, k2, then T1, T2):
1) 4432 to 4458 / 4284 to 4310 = 14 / 5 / 9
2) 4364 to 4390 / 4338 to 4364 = 17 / 7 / 10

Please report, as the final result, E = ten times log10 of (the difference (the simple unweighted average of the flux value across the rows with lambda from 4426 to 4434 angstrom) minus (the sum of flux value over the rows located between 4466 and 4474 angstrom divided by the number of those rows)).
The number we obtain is 13.1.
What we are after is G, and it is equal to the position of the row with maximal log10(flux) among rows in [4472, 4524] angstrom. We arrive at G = 4503.0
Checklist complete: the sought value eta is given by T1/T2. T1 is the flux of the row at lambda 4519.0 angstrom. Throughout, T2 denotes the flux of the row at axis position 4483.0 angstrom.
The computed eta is 1.1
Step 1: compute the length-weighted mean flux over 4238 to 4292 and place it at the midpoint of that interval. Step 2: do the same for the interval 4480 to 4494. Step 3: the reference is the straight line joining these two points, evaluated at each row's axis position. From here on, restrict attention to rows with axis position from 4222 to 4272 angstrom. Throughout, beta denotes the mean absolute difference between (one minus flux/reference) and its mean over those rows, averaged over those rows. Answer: 0.081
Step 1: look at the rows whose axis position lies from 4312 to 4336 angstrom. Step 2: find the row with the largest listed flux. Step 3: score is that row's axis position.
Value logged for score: 4313.0 angstrom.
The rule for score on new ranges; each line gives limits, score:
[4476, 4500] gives 4485.0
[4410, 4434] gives 4419.0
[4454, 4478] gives 4455.0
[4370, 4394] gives 4381.0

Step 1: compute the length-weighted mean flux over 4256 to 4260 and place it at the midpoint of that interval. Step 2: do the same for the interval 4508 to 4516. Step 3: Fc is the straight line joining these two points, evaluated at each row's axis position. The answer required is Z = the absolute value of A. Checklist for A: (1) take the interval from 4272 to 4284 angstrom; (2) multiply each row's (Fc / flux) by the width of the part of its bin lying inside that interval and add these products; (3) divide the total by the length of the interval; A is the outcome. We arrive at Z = 1.065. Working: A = 1.065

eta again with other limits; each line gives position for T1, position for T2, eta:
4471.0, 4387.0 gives 1.1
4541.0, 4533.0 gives 1.3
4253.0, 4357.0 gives 1.3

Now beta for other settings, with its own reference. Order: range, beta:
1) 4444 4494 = 0.069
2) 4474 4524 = 0.068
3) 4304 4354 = 0.107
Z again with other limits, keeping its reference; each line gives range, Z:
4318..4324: 1.110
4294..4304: 1.110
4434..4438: 1.110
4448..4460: 1.103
